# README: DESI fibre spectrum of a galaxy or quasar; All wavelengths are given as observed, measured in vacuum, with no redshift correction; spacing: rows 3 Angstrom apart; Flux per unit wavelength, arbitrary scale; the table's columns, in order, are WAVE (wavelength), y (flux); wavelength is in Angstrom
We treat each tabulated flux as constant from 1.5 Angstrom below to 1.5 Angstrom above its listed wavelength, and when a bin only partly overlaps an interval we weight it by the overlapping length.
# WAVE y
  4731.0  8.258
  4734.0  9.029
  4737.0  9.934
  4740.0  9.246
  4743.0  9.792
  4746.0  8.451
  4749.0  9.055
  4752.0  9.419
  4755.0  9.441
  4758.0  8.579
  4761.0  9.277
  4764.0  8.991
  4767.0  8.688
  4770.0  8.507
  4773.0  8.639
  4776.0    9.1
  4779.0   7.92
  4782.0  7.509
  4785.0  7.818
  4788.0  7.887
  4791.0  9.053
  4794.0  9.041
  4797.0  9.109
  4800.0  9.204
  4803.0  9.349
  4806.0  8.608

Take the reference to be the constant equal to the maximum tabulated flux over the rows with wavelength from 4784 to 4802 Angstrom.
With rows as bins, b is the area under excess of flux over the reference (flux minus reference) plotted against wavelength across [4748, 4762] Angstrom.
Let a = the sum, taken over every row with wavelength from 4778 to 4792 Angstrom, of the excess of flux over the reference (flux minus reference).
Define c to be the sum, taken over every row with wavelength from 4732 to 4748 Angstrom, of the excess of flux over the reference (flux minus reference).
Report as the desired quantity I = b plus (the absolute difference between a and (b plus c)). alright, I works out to 4.8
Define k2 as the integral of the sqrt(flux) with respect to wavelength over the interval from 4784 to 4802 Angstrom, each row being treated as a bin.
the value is 53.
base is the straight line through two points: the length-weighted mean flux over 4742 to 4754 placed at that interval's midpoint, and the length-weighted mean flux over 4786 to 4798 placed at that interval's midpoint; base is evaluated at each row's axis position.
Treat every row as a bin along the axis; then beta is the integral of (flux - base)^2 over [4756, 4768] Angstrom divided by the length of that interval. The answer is 0.10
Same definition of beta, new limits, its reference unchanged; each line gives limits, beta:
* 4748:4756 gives 0.07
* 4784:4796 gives 0.45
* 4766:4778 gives 0.13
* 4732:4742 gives 0.23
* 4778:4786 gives 1.21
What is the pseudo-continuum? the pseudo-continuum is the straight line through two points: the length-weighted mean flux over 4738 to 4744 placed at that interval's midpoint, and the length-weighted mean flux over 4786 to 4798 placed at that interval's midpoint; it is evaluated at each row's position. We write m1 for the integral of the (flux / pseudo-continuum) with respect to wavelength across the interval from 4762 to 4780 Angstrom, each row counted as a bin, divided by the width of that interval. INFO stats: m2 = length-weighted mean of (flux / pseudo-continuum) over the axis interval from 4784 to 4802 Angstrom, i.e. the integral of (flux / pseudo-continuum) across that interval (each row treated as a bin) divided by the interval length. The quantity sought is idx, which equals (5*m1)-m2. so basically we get 3.79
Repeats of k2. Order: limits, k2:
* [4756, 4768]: 36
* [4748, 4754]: 18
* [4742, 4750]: 24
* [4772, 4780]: 23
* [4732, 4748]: 49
